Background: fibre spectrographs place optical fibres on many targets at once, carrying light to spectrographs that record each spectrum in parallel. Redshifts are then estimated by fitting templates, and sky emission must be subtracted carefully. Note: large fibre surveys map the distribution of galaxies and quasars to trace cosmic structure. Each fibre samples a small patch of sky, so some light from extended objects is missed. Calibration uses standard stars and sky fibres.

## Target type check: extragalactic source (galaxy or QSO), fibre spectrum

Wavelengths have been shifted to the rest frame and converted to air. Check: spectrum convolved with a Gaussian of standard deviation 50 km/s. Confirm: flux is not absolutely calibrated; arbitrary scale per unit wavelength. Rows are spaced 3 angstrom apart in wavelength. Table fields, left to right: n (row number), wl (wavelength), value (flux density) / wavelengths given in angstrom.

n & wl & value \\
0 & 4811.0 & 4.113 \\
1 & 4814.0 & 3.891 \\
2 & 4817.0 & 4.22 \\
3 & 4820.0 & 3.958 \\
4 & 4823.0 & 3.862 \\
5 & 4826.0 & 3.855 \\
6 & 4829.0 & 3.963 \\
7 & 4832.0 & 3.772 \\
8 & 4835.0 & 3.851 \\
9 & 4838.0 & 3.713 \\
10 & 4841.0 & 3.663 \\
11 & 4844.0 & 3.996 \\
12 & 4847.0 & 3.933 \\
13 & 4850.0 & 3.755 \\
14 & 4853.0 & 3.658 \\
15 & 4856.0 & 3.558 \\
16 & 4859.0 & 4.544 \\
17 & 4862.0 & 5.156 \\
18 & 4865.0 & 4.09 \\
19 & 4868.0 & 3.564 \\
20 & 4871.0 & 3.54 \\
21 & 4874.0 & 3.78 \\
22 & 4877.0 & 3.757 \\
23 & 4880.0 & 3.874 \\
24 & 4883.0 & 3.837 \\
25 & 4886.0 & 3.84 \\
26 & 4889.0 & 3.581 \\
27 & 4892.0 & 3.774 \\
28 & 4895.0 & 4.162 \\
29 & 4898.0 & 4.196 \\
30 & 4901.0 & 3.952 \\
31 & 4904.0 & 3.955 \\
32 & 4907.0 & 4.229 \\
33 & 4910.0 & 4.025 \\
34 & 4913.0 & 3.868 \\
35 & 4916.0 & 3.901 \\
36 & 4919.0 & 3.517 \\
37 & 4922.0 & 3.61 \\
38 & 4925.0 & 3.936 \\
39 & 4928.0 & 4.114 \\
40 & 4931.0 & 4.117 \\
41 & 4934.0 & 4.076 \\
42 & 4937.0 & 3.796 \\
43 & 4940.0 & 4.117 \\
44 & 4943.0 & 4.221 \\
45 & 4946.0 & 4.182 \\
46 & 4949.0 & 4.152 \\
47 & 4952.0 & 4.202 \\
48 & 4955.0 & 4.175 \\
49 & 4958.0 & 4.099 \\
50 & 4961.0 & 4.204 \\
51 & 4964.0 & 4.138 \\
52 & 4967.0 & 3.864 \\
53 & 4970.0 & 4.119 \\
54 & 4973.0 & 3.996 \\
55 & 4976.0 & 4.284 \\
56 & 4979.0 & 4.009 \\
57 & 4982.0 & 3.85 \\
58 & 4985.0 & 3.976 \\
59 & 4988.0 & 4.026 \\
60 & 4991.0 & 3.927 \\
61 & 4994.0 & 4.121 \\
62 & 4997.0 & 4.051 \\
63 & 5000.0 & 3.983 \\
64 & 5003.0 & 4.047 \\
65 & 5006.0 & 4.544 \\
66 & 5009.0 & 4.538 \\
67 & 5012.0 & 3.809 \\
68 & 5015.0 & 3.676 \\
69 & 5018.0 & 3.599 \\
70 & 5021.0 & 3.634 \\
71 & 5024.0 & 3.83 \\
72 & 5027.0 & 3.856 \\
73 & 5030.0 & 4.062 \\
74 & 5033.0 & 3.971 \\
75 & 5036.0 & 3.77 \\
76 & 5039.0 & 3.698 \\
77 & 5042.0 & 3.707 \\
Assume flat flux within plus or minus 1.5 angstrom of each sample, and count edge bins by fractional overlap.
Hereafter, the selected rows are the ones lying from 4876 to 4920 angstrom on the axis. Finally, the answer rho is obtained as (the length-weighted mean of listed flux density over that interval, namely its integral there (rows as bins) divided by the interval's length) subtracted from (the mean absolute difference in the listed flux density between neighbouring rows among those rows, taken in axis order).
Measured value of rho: -3.74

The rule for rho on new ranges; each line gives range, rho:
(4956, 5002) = -3.89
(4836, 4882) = -3.59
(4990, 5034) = -3.81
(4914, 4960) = -3.88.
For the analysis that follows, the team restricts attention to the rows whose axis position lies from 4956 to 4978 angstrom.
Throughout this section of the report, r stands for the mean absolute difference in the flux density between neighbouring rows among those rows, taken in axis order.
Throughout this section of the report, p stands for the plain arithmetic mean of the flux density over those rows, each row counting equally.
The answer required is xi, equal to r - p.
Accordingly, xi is -3.92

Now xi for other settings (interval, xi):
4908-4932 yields -3.72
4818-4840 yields -3.75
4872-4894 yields -3.67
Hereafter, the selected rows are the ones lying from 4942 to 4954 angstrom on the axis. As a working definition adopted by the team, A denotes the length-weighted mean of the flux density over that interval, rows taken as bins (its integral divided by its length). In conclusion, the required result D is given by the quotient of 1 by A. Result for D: 0.2388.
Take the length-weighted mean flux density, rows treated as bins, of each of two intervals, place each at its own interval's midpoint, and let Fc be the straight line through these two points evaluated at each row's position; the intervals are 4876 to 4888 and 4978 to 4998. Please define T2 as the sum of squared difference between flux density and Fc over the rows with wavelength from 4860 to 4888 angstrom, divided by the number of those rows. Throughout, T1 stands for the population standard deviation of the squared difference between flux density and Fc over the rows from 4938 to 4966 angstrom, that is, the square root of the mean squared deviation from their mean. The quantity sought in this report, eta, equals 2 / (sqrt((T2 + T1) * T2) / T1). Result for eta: 0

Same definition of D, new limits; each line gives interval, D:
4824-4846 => 0.2609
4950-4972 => 0.2432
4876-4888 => 0.2618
